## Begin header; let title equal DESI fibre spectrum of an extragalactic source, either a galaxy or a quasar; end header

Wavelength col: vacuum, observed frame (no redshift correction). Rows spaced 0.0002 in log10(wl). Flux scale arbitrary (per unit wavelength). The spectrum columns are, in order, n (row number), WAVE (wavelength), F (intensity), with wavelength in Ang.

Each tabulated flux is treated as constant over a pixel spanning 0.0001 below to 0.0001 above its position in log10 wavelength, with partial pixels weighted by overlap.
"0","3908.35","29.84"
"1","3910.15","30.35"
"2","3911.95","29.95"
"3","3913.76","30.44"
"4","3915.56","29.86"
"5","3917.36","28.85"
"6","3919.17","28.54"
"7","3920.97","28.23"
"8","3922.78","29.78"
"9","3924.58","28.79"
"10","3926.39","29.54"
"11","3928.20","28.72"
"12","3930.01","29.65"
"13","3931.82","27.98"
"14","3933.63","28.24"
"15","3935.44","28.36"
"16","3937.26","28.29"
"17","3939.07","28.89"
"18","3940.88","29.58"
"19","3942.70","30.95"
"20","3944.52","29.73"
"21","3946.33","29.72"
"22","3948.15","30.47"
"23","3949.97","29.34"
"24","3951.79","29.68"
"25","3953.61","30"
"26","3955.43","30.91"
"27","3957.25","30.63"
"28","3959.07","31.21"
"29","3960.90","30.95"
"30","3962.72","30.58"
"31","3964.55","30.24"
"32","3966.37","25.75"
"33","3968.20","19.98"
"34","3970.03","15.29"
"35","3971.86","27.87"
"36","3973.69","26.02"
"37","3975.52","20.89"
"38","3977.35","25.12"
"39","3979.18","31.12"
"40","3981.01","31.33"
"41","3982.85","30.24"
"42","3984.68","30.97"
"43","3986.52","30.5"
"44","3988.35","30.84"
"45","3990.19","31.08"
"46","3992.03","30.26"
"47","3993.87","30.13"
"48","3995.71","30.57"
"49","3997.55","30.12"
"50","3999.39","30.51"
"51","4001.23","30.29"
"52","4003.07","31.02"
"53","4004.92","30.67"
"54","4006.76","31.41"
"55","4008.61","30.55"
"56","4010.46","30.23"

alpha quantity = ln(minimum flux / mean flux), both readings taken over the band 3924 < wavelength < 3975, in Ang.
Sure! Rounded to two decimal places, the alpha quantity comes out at -0.62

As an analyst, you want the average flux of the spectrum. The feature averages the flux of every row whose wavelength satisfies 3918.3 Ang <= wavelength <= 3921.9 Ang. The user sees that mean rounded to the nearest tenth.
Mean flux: 28.4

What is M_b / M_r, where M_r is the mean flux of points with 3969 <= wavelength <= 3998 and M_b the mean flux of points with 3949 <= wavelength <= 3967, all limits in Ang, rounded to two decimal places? 1.06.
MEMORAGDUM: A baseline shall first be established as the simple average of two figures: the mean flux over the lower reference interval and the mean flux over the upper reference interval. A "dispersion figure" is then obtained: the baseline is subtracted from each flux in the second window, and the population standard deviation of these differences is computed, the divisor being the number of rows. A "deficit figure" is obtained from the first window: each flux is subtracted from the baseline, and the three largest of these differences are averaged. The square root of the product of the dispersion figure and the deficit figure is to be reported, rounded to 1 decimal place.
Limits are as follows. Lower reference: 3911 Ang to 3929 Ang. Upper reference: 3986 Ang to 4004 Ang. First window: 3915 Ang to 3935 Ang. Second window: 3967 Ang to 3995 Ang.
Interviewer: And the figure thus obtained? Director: 2.9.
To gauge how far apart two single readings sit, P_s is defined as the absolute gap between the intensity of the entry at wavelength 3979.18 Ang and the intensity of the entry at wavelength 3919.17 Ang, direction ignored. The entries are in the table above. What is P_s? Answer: 3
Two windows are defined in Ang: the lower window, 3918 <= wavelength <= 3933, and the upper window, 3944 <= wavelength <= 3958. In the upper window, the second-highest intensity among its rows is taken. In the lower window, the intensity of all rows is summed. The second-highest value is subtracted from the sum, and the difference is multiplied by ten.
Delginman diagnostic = 2006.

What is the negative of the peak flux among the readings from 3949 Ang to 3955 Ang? -30.0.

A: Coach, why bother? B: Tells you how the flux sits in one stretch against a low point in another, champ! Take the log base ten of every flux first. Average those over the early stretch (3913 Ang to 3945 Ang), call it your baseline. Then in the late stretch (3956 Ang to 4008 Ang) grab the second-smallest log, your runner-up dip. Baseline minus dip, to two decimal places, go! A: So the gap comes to 0.16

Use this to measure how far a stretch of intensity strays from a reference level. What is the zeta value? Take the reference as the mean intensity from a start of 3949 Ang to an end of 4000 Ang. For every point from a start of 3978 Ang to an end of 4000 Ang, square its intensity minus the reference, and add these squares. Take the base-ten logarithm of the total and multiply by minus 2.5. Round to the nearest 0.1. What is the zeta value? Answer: -4.2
